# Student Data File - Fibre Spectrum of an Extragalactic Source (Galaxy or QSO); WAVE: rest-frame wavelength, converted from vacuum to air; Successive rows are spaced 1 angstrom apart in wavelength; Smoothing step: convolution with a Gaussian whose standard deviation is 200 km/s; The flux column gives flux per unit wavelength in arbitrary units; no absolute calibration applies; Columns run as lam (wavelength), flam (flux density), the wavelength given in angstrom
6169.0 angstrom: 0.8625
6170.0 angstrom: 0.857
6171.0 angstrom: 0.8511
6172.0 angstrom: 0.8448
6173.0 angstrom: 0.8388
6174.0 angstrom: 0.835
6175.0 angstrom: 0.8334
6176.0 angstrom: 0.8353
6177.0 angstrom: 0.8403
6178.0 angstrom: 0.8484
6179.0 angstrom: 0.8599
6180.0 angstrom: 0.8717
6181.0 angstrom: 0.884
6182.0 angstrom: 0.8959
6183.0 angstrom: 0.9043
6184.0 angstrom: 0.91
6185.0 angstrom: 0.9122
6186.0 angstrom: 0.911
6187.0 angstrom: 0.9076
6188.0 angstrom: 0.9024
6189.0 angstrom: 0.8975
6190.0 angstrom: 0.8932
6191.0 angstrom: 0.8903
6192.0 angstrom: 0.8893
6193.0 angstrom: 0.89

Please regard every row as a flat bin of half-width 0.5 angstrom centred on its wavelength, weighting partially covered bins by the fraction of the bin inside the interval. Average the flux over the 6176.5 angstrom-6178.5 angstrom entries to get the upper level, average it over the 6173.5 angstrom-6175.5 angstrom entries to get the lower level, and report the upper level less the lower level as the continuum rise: 0.010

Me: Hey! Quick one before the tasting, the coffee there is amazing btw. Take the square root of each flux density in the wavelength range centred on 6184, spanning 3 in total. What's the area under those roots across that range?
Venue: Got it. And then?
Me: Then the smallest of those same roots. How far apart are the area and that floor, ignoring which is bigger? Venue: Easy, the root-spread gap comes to 1.91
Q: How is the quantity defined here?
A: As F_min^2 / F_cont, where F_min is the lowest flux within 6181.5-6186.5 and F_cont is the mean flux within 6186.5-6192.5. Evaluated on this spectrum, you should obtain 0.895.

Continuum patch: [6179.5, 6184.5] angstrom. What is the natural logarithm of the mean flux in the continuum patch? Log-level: -0.11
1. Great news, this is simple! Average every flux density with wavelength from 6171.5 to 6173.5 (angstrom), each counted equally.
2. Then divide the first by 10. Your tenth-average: 0.0842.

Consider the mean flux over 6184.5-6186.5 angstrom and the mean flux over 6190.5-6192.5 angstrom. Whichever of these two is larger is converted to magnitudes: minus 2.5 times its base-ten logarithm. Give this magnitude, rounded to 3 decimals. 0.100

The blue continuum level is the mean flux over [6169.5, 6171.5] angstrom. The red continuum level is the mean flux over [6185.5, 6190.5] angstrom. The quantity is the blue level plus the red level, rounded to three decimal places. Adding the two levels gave 1.756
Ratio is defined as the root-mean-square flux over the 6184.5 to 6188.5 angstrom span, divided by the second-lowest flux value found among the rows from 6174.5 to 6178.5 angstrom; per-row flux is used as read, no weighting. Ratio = 1.09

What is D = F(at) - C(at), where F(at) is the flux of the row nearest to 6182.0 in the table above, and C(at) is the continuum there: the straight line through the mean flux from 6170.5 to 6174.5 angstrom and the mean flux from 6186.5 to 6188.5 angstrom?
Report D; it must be 0.014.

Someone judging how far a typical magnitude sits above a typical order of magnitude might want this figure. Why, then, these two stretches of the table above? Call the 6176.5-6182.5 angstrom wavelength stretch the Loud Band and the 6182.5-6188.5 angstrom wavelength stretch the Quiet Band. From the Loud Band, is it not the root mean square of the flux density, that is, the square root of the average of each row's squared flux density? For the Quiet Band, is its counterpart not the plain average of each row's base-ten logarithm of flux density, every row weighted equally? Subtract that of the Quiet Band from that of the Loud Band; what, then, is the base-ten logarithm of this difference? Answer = -0.041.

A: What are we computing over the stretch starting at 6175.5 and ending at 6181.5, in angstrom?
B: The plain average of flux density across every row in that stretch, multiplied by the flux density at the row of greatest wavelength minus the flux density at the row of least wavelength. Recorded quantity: 0.04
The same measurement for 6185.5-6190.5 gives -0.02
